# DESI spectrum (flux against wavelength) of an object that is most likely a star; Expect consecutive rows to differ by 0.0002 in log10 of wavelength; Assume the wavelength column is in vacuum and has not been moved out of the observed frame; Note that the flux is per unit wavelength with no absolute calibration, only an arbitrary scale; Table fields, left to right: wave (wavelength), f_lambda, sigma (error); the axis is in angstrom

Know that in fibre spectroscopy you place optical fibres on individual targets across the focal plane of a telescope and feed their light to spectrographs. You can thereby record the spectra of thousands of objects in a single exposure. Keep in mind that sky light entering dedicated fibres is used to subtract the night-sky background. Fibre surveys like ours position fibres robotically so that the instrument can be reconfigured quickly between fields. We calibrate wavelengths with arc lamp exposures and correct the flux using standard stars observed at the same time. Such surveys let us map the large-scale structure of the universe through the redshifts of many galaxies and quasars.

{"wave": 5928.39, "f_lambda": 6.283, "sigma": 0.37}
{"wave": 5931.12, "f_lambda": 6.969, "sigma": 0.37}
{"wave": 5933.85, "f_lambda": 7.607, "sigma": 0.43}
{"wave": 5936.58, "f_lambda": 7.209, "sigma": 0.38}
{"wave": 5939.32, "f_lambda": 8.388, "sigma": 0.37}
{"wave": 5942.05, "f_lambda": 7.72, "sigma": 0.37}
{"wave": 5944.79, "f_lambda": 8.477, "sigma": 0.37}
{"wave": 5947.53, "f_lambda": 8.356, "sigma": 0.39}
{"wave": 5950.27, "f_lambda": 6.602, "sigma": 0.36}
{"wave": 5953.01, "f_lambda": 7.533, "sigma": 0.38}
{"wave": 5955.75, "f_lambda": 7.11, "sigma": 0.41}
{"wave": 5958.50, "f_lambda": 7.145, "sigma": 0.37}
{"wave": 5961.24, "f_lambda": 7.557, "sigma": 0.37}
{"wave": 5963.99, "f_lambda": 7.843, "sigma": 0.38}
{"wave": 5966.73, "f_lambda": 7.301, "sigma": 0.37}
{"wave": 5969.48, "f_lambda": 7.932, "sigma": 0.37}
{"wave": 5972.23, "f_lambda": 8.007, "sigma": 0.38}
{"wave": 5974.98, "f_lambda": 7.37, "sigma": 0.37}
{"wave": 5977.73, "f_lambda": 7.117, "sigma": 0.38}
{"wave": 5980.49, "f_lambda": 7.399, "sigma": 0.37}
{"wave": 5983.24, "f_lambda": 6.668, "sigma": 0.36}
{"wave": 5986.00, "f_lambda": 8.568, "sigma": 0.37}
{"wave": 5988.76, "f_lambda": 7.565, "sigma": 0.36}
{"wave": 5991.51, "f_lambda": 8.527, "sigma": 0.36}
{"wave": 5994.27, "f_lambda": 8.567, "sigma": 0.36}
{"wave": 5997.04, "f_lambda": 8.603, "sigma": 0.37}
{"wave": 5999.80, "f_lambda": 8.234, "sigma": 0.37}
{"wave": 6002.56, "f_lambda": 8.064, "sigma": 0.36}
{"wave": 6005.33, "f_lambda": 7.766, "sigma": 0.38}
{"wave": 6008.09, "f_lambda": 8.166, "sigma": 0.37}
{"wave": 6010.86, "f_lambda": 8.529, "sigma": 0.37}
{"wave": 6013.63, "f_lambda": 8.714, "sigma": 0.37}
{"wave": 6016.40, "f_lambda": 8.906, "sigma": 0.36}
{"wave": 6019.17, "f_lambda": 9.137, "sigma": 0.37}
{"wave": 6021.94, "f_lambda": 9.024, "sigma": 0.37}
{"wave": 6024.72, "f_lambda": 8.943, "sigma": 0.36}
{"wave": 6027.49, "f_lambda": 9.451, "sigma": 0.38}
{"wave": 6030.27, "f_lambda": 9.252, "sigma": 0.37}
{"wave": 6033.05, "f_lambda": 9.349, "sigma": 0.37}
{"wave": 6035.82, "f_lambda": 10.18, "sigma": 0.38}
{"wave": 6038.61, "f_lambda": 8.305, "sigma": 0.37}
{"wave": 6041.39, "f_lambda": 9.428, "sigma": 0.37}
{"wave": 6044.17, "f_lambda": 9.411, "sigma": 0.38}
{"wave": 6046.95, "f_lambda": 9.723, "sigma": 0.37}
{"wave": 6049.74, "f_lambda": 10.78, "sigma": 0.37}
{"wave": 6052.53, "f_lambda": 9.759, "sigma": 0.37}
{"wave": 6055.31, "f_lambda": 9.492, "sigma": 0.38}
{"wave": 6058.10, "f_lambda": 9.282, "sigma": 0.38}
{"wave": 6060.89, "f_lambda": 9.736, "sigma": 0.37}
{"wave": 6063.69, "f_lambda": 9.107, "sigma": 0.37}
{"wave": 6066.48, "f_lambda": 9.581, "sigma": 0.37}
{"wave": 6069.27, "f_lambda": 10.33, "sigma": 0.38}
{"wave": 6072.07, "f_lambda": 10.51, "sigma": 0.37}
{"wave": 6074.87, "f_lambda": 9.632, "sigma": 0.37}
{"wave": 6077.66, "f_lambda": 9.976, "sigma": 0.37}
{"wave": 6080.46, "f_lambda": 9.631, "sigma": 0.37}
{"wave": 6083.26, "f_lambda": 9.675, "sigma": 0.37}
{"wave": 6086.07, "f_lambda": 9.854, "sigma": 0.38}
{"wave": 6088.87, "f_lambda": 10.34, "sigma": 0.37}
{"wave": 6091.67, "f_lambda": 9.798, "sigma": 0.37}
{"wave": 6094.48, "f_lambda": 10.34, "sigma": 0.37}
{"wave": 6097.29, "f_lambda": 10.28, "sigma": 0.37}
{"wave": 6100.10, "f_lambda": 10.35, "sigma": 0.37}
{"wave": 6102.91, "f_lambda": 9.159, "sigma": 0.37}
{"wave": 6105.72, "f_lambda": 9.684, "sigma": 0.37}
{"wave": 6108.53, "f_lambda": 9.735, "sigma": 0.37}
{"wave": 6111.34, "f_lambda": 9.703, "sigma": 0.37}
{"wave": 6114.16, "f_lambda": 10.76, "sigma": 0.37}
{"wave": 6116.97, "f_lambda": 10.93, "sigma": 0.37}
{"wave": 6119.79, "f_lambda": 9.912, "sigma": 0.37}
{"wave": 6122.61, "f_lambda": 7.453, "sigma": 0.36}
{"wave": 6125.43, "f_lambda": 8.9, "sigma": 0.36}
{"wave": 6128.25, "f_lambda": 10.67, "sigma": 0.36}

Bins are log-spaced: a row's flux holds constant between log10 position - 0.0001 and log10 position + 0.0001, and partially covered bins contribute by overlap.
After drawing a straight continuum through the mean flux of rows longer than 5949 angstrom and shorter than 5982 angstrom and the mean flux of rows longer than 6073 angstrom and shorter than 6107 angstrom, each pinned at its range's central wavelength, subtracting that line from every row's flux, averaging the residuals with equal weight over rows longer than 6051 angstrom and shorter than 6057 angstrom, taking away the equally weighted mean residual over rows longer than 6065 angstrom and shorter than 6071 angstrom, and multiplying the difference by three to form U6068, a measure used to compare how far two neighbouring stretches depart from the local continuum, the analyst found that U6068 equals -0.2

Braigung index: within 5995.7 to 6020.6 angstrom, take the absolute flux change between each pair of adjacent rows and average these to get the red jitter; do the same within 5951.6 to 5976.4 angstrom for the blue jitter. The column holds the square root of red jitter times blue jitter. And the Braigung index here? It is 0.32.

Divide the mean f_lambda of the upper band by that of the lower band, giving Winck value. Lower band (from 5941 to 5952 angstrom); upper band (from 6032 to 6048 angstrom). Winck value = 1.21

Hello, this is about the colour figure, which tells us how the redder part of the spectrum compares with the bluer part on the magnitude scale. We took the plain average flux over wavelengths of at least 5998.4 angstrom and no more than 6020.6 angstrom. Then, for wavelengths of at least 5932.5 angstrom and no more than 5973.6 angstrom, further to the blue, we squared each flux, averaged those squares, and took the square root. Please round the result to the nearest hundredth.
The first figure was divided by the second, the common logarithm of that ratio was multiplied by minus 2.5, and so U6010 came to -0.10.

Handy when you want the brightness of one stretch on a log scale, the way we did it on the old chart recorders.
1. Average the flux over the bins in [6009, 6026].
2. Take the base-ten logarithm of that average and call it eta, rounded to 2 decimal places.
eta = 0.95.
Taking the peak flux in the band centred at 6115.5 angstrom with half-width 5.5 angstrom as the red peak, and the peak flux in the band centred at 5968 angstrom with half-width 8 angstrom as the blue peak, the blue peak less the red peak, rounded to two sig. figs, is -2.9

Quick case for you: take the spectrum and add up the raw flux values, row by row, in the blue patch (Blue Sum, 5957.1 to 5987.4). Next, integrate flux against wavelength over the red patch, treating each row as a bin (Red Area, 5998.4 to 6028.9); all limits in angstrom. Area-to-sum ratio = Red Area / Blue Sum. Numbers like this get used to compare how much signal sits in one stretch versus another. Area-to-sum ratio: 3.2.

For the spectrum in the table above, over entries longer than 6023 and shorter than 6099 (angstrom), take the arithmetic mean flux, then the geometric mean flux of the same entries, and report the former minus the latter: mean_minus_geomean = 0.014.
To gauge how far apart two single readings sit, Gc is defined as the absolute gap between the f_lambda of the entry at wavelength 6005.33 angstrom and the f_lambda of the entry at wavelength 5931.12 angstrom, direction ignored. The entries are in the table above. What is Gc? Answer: 0.80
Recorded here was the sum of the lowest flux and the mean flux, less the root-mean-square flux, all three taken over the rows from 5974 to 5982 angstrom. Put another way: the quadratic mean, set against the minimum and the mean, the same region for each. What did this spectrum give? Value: 7.1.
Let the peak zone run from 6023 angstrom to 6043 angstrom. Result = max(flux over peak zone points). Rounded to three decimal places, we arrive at 10.180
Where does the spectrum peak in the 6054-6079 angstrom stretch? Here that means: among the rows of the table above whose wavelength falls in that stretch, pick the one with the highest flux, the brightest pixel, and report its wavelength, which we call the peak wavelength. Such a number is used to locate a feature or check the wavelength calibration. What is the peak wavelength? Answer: 6072.07 angstrom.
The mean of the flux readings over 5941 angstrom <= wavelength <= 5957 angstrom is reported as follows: 7.63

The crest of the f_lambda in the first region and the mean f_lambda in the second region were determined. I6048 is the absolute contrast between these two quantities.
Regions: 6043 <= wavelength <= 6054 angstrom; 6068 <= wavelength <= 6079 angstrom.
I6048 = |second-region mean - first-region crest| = 0.67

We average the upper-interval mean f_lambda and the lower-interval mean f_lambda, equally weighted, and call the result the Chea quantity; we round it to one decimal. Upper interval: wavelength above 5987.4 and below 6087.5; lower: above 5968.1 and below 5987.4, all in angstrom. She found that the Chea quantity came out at 8.4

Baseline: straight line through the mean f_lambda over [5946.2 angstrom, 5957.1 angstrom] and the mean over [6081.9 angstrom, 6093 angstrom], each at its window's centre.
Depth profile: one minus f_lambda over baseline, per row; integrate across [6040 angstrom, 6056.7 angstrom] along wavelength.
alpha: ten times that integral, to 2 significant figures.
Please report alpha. -10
